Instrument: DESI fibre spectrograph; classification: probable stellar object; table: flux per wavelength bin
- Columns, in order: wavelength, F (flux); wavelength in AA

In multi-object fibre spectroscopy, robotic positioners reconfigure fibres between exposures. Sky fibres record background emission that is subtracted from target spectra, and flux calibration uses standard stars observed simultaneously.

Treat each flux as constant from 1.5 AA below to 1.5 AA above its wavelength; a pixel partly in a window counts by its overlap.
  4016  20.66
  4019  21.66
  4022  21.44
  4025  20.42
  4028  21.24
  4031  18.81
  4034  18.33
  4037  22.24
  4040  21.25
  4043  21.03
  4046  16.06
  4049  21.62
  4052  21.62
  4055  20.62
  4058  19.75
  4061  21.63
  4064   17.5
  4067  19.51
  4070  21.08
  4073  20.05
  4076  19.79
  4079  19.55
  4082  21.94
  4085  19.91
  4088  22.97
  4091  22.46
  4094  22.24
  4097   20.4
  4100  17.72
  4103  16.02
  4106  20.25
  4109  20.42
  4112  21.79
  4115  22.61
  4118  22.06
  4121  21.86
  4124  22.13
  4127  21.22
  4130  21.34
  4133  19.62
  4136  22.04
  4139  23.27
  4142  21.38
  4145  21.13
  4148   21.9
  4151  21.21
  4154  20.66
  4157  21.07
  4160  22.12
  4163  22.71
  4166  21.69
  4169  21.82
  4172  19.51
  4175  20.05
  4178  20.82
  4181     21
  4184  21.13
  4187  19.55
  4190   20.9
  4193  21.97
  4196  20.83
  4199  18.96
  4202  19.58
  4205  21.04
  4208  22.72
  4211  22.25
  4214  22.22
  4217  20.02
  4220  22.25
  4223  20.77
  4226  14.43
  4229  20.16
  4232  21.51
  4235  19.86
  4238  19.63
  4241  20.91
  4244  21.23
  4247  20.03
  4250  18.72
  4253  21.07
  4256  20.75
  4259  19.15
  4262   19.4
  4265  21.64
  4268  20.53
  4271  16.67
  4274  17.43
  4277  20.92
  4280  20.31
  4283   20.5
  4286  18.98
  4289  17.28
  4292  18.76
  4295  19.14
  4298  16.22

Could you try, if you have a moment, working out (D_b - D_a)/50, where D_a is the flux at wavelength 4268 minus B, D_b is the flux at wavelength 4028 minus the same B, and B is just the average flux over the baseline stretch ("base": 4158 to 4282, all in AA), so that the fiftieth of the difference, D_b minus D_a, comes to 0.014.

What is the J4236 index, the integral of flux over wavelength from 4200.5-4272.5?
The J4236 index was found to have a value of 1460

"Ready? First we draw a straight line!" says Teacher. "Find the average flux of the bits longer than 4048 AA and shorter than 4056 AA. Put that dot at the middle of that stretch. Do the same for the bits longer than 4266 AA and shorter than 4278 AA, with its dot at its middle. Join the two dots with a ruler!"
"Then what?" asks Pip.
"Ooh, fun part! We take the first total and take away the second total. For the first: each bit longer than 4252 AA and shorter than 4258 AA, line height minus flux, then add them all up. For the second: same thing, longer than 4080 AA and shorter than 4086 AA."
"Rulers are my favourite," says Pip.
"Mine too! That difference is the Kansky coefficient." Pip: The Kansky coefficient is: -3.7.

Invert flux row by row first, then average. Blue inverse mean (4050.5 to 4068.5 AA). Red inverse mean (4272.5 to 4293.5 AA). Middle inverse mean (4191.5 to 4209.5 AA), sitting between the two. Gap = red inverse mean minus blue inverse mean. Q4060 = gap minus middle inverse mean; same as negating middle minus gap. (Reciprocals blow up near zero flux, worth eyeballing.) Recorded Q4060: -0.046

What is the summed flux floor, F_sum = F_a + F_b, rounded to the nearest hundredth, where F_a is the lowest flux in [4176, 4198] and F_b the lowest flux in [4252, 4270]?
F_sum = 38.70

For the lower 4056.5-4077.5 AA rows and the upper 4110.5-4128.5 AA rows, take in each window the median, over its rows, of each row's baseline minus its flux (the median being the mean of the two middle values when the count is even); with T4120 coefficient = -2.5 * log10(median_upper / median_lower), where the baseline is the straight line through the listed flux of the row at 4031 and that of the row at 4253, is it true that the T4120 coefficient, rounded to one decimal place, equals -1.3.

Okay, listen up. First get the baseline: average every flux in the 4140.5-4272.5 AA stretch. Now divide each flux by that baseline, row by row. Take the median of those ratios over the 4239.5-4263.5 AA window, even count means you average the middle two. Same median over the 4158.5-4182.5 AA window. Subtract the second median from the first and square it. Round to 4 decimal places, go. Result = 0.0021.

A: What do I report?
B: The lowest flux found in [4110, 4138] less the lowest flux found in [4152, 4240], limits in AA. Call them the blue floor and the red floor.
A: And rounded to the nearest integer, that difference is 5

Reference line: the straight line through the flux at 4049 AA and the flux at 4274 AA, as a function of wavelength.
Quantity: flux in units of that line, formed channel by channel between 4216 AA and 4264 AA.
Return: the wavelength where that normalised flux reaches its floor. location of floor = 4226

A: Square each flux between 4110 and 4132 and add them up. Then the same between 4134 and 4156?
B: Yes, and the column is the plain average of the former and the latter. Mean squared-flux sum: 3317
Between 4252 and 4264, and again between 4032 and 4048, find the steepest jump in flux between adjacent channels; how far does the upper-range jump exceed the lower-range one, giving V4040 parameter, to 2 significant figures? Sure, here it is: -3.4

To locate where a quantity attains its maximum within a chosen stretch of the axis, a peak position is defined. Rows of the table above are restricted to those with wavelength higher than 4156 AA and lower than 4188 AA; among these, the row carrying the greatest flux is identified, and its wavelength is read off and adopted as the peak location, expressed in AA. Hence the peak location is 4163 AA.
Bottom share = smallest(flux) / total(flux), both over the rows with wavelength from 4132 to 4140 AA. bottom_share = 0.302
